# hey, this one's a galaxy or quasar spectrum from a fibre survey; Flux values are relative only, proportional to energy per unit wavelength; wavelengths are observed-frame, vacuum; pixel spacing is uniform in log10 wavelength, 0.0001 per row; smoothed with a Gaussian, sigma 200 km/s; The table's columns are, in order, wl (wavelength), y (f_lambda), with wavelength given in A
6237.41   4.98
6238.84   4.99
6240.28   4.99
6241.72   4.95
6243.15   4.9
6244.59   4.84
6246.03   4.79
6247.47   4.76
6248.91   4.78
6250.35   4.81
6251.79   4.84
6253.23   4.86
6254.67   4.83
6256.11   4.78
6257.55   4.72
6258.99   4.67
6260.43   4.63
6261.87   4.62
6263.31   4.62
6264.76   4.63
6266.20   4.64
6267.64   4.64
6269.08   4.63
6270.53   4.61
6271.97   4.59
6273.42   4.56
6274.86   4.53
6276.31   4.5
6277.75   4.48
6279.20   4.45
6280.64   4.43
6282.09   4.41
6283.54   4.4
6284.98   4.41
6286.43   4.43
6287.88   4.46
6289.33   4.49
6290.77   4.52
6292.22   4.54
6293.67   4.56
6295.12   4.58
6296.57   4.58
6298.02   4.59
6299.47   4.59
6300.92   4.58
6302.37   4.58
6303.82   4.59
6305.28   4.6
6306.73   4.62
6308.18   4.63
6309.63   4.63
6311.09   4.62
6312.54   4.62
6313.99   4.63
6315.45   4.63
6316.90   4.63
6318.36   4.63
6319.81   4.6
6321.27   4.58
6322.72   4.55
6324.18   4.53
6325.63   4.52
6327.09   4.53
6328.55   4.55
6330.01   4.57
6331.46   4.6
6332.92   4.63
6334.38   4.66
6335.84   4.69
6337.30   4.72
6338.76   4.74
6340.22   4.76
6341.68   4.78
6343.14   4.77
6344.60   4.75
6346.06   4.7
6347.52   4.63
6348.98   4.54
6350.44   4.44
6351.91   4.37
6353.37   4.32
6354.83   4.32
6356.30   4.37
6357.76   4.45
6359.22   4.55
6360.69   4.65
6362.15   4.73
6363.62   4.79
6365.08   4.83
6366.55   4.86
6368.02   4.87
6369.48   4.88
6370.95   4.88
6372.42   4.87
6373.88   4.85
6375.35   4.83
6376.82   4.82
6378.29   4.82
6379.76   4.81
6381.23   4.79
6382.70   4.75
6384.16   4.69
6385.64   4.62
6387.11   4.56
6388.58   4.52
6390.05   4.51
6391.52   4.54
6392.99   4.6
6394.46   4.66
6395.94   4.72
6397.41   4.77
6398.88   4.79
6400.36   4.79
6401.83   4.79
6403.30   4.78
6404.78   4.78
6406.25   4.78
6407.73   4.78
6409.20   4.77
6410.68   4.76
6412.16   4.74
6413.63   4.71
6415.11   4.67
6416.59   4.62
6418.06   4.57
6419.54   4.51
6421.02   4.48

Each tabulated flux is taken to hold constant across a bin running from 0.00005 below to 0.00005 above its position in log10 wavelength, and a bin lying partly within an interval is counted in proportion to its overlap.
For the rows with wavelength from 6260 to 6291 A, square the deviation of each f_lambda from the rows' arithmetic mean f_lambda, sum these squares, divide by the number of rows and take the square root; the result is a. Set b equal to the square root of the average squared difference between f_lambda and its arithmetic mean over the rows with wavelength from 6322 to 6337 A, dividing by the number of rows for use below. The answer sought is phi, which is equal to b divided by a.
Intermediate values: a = 0.086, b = 0.056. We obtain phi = 0.7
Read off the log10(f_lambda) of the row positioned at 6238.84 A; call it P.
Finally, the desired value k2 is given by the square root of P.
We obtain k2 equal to 0.836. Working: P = 0.698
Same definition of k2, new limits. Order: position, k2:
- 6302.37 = 0.813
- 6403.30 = 0.824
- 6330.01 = 0.812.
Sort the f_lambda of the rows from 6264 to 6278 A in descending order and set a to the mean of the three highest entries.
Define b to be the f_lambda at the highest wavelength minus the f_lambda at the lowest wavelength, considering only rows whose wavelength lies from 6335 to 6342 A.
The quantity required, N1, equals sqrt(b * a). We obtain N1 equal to 0.65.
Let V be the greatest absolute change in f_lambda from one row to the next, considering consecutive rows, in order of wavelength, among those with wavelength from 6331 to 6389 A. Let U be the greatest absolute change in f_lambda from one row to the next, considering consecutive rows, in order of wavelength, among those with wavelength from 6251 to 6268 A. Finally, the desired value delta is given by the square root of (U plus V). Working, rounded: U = 0.060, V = 0.10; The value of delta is 0.40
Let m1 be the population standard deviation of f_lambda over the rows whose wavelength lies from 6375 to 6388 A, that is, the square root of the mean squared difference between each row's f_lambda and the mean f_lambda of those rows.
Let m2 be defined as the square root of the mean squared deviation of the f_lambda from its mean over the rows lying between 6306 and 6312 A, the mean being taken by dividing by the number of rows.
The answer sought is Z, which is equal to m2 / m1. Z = 0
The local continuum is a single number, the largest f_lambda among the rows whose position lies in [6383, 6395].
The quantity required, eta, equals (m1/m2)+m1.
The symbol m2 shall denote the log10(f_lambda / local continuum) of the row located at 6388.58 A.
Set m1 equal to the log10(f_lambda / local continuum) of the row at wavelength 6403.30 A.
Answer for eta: -0.5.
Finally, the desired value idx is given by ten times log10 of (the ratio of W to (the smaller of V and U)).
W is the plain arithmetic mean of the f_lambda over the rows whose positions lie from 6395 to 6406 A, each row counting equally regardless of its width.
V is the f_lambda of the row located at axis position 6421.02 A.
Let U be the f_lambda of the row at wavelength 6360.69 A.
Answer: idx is 0.28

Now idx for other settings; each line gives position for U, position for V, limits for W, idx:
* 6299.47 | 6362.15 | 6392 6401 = 0.12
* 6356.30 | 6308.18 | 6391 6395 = 0.22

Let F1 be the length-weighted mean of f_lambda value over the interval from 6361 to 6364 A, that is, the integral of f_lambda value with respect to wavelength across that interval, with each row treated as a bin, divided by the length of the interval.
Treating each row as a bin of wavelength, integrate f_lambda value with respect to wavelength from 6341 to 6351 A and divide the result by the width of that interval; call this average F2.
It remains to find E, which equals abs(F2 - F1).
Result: 0.08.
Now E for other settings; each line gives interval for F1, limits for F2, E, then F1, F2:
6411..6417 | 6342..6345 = 0.07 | 4.69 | 4.77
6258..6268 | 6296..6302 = 0.05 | 4.64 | 4.59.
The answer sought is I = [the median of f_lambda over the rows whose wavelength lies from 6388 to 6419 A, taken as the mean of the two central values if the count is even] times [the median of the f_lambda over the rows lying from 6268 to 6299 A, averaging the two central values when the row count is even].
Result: 21.4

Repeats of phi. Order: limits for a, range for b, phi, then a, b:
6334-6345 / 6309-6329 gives 1.1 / 0.039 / 0.043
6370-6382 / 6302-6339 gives 1.8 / 0.029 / 0.053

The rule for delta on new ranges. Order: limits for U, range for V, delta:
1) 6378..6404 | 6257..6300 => 0.35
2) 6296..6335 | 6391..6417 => 0.30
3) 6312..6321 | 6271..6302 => 0.24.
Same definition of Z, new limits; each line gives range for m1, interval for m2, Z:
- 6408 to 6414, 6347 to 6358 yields 4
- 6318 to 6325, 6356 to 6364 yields 4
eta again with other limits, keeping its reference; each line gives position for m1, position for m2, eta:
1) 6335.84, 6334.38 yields 0.0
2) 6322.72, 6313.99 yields 2.3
